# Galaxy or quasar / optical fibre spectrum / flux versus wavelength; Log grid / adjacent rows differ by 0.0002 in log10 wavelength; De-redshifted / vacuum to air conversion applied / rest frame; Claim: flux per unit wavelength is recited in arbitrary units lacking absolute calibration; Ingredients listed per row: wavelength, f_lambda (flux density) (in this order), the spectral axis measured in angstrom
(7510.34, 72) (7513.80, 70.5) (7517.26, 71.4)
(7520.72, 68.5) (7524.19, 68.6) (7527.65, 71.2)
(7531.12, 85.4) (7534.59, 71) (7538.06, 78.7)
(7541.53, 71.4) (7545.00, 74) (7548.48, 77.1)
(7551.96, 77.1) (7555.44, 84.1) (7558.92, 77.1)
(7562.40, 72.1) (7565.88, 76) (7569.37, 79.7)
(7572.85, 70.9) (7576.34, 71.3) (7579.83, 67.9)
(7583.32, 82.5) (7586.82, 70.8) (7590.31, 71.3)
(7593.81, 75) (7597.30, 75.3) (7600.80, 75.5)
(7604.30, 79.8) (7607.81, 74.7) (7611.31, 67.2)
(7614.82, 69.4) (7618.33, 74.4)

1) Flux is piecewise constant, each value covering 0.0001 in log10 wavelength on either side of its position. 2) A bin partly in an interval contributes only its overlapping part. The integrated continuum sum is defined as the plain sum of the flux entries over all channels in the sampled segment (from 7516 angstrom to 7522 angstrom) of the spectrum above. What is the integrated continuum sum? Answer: 140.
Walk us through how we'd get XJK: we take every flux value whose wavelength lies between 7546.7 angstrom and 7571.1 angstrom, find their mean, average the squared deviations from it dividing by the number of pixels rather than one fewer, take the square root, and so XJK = 3.4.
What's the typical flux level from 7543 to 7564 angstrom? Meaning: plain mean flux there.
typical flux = 76.9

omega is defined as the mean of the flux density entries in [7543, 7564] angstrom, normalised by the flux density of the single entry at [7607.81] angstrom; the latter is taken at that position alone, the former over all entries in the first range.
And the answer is 1.03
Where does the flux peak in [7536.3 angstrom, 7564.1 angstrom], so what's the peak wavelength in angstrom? 7555.44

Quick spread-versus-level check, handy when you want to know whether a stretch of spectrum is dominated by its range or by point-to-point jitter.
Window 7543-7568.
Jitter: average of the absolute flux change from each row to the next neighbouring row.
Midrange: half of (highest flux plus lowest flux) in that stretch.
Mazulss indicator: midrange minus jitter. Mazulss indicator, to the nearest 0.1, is 73.8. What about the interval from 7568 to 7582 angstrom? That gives 69.6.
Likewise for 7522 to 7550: 69.6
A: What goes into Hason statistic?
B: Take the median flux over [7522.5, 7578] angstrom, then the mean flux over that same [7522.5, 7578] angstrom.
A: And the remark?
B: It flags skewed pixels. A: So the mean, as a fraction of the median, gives 1.005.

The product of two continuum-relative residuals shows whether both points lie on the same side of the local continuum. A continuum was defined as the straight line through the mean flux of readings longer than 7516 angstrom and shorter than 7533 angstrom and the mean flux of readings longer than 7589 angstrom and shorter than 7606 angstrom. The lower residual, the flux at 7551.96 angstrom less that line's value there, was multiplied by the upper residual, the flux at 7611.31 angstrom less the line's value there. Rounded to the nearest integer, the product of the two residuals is -27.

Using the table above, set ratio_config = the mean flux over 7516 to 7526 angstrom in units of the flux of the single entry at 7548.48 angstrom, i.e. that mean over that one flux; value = 0.90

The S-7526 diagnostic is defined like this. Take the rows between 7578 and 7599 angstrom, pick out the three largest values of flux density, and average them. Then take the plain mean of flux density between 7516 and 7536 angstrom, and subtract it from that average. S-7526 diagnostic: 4.9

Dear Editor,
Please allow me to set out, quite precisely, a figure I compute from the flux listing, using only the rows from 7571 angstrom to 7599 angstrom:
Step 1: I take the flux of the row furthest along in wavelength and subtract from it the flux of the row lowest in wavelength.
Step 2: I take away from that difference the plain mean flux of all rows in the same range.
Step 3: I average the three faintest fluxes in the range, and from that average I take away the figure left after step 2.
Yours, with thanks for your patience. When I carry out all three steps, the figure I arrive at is 139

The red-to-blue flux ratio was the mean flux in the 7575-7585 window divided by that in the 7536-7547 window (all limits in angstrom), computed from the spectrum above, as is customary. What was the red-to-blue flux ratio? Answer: 0.99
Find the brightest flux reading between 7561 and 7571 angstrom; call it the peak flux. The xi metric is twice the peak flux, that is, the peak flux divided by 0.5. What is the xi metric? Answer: 159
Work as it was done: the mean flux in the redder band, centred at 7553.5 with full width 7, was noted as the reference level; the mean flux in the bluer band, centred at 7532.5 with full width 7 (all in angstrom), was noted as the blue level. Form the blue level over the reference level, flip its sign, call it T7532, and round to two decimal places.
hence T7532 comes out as -0.97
